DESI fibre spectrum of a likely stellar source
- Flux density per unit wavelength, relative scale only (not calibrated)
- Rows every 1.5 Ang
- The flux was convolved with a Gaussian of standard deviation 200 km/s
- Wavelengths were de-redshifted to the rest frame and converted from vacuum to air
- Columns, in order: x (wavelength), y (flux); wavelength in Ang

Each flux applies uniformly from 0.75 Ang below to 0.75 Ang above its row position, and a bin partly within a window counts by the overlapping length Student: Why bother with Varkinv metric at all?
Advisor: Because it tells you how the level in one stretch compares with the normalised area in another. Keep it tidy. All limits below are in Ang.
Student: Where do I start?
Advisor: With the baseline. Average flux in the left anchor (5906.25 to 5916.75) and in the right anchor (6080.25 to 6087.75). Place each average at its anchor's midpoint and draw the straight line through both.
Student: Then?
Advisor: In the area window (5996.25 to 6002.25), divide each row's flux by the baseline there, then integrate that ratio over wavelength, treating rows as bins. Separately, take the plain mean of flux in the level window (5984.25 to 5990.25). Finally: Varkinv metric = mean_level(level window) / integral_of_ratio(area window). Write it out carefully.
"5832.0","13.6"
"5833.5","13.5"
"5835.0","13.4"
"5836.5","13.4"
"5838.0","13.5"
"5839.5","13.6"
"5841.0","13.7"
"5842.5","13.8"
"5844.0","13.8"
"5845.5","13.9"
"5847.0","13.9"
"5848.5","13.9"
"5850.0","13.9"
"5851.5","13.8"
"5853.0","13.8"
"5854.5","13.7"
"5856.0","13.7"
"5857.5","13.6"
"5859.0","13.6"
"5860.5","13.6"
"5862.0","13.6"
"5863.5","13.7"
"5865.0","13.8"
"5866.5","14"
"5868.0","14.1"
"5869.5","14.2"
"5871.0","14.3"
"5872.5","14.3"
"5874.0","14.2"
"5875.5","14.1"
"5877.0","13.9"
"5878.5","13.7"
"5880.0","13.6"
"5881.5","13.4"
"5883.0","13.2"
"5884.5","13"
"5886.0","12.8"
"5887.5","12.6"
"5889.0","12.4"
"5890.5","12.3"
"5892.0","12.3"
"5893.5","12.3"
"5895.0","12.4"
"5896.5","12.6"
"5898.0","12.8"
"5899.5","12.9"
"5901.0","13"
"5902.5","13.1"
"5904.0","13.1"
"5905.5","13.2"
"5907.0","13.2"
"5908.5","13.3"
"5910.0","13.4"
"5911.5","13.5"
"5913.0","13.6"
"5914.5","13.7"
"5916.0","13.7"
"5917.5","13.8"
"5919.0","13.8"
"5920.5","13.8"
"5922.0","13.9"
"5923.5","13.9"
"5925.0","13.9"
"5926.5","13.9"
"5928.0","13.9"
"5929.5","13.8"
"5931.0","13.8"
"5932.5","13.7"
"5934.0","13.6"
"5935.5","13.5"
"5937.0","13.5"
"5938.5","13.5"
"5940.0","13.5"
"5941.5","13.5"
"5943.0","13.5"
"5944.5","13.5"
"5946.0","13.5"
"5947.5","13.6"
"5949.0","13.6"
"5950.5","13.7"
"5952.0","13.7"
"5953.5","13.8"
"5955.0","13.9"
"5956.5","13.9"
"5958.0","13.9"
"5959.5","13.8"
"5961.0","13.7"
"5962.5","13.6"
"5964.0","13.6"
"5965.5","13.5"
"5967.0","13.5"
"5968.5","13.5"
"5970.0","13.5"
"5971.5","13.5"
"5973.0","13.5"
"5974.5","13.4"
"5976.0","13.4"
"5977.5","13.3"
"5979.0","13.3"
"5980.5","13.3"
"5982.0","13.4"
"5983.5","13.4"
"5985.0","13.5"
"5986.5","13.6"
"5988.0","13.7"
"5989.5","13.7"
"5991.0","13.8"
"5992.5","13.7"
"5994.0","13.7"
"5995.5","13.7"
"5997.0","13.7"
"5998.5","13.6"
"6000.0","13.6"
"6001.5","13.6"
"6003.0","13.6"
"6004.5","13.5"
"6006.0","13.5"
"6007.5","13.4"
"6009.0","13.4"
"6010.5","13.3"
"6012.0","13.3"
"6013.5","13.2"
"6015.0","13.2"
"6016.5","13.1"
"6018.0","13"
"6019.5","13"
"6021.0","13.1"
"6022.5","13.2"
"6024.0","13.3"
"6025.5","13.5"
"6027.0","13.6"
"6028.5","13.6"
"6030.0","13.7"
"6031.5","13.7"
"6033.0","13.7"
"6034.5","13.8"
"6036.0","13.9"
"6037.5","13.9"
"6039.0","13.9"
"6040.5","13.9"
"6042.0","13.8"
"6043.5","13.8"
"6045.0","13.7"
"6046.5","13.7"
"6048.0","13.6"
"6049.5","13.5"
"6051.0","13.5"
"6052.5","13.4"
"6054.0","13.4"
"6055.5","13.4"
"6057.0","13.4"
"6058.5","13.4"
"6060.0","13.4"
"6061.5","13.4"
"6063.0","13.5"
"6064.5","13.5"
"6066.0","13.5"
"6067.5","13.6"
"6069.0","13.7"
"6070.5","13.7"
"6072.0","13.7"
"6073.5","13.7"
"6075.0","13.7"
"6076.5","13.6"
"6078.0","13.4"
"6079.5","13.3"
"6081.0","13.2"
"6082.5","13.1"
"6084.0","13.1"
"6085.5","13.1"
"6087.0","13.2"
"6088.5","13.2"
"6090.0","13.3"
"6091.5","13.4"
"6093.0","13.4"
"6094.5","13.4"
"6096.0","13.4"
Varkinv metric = 2.22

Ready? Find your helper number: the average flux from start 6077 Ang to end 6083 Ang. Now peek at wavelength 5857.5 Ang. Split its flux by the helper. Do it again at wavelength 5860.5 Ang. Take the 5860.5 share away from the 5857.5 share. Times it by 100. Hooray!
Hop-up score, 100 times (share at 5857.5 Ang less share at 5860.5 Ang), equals 0.0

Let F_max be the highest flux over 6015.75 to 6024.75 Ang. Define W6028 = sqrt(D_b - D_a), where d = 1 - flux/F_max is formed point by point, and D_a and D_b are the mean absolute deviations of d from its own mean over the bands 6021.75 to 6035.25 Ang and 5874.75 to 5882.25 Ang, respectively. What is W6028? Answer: 0.063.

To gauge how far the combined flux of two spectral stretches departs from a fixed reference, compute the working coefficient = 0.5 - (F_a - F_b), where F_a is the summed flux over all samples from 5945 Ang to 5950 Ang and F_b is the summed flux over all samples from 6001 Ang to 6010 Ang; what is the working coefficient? 41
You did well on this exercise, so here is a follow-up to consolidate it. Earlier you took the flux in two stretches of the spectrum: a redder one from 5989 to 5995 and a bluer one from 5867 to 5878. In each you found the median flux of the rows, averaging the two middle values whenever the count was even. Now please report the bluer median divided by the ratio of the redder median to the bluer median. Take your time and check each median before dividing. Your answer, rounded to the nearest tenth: 14.7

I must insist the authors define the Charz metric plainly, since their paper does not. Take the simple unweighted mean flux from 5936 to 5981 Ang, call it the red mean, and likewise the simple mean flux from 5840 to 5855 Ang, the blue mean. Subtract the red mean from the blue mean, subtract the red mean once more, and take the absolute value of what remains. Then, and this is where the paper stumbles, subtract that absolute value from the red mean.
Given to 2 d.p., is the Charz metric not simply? 0.25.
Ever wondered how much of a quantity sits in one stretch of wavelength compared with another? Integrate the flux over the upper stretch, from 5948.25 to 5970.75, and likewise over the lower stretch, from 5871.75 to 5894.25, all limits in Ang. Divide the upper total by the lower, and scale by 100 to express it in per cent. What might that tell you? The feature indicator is 104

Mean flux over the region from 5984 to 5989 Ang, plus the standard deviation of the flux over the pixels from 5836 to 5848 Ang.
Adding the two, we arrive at 13.8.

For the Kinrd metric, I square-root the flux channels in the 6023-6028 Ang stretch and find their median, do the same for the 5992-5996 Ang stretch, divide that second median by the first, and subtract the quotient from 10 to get 8.993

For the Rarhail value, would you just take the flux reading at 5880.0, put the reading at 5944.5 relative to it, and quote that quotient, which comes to 0.99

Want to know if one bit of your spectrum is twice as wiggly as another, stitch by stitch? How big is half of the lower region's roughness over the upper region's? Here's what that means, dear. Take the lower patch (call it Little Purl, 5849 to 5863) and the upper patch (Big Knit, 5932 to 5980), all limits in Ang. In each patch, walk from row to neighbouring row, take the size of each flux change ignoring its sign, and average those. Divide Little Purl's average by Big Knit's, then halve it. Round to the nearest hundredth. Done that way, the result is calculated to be 0.48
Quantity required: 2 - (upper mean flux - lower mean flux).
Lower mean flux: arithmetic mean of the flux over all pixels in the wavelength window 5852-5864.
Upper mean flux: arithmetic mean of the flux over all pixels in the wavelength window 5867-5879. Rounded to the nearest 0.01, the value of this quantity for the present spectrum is 1.56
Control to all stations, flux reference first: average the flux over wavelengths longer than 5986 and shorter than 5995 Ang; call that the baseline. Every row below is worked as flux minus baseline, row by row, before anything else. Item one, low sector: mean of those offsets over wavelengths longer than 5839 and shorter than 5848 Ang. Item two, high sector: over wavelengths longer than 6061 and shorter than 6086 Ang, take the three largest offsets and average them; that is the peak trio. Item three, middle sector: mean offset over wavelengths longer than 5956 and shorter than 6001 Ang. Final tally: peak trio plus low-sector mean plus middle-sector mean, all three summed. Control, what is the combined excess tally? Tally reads -0.04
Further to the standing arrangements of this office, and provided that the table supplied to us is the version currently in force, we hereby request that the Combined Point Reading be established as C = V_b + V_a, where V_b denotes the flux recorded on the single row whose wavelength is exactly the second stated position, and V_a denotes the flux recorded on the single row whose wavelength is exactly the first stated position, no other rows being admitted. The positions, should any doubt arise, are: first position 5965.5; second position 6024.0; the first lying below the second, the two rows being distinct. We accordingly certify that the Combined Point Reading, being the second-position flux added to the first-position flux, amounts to 26.8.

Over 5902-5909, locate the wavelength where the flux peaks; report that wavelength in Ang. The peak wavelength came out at 5908.5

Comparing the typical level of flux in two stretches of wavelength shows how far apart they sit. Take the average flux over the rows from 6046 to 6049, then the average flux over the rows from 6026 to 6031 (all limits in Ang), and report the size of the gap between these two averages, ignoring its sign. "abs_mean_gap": 0.0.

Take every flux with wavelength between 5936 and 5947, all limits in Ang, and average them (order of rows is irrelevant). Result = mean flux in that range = 13.5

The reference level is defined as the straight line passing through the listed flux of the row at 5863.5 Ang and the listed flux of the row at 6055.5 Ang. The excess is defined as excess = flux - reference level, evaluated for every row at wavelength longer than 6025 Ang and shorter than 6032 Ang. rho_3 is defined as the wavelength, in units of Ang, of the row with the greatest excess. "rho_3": 6031.5 Ang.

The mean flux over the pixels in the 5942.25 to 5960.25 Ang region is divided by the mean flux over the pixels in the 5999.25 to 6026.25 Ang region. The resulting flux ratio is 1.03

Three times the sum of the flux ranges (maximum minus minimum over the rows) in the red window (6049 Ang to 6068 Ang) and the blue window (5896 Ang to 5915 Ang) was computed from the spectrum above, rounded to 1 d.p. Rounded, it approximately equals 3.9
